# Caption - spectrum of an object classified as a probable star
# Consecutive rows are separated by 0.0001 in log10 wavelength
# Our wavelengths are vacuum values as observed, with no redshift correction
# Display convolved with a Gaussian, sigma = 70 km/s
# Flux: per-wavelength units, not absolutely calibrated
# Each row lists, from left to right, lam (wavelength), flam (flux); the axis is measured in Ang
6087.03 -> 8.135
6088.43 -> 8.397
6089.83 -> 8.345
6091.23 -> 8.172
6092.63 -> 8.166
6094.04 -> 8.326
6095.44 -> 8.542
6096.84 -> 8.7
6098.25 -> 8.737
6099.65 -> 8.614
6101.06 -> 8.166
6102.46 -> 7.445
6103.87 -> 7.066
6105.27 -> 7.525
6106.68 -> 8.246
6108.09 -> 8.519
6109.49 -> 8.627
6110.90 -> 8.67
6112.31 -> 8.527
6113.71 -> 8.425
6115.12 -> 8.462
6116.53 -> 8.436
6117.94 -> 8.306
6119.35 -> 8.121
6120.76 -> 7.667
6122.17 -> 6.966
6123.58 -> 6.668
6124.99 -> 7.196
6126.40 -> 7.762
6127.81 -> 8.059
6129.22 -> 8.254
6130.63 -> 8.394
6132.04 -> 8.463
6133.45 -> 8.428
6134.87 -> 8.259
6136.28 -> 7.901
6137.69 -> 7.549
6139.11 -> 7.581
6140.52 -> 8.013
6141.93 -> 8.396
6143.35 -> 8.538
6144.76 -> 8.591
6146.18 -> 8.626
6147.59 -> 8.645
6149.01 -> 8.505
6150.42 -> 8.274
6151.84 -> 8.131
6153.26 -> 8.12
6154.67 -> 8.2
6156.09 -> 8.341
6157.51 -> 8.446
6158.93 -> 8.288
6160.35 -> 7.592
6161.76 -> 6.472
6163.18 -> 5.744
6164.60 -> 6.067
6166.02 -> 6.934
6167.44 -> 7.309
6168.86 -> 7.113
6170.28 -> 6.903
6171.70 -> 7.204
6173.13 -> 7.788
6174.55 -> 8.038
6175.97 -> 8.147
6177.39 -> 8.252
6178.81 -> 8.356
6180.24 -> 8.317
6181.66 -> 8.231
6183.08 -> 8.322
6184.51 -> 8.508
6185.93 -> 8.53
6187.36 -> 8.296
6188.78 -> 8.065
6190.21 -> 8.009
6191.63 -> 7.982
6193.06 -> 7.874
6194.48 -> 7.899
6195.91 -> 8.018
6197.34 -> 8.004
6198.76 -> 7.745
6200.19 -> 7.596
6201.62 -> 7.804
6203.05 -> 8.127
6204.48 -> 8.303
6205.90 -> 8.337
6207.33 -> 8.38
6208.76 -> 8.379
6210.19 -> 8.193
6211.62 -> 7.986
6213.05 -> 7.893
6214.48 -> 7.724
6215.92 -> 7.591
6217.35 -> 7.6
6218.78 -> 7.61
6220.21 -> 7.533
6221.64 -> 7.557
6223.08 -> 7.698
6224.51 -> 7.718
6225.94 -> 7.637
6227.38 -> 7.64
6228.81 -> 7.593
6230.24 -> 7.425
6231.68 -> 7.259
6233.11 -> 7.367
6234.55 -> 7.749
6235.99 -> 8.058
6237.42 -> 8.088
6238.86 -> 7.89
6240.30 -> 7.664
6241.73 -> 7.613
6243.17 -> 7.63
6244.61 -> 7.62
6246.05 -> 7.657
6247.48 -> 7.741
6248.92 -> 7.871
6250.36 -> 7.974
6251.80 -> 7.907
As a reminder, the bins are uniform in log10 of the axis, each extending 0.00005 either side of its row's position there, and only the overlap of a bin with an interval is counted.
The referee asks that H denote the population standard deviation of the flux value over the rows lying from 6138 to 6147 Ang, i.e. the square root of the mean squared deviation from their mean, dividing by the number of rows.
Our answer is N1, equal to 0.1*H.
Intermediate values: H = 0.38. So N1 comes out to 0.038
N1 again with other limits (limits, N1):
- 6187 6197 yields 0.013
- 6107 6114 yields 0.009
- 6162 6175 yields 0.069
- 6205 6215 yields 0.024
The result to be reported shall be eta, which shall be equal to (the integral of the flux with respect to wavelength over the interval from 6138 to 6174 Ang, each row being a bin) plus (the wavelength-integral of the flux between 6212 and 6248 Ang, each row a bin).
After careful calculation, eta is 555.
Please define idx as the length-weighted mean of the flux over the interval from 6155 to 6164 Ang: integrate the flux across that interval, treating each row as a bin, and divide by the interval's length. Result 7.49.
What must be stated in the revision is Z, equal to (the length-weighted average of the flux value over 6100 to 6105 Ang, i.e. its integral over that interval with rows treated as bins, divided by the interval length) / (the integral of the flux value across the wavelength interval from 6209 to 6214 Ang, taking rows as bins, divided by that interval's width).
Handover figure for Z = 0.95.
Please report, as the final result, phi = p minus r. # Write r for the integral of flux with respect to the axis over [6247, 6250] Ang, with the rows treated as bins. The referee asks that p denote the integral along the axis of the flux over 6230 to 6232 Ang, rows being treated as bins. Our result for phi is -8.8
